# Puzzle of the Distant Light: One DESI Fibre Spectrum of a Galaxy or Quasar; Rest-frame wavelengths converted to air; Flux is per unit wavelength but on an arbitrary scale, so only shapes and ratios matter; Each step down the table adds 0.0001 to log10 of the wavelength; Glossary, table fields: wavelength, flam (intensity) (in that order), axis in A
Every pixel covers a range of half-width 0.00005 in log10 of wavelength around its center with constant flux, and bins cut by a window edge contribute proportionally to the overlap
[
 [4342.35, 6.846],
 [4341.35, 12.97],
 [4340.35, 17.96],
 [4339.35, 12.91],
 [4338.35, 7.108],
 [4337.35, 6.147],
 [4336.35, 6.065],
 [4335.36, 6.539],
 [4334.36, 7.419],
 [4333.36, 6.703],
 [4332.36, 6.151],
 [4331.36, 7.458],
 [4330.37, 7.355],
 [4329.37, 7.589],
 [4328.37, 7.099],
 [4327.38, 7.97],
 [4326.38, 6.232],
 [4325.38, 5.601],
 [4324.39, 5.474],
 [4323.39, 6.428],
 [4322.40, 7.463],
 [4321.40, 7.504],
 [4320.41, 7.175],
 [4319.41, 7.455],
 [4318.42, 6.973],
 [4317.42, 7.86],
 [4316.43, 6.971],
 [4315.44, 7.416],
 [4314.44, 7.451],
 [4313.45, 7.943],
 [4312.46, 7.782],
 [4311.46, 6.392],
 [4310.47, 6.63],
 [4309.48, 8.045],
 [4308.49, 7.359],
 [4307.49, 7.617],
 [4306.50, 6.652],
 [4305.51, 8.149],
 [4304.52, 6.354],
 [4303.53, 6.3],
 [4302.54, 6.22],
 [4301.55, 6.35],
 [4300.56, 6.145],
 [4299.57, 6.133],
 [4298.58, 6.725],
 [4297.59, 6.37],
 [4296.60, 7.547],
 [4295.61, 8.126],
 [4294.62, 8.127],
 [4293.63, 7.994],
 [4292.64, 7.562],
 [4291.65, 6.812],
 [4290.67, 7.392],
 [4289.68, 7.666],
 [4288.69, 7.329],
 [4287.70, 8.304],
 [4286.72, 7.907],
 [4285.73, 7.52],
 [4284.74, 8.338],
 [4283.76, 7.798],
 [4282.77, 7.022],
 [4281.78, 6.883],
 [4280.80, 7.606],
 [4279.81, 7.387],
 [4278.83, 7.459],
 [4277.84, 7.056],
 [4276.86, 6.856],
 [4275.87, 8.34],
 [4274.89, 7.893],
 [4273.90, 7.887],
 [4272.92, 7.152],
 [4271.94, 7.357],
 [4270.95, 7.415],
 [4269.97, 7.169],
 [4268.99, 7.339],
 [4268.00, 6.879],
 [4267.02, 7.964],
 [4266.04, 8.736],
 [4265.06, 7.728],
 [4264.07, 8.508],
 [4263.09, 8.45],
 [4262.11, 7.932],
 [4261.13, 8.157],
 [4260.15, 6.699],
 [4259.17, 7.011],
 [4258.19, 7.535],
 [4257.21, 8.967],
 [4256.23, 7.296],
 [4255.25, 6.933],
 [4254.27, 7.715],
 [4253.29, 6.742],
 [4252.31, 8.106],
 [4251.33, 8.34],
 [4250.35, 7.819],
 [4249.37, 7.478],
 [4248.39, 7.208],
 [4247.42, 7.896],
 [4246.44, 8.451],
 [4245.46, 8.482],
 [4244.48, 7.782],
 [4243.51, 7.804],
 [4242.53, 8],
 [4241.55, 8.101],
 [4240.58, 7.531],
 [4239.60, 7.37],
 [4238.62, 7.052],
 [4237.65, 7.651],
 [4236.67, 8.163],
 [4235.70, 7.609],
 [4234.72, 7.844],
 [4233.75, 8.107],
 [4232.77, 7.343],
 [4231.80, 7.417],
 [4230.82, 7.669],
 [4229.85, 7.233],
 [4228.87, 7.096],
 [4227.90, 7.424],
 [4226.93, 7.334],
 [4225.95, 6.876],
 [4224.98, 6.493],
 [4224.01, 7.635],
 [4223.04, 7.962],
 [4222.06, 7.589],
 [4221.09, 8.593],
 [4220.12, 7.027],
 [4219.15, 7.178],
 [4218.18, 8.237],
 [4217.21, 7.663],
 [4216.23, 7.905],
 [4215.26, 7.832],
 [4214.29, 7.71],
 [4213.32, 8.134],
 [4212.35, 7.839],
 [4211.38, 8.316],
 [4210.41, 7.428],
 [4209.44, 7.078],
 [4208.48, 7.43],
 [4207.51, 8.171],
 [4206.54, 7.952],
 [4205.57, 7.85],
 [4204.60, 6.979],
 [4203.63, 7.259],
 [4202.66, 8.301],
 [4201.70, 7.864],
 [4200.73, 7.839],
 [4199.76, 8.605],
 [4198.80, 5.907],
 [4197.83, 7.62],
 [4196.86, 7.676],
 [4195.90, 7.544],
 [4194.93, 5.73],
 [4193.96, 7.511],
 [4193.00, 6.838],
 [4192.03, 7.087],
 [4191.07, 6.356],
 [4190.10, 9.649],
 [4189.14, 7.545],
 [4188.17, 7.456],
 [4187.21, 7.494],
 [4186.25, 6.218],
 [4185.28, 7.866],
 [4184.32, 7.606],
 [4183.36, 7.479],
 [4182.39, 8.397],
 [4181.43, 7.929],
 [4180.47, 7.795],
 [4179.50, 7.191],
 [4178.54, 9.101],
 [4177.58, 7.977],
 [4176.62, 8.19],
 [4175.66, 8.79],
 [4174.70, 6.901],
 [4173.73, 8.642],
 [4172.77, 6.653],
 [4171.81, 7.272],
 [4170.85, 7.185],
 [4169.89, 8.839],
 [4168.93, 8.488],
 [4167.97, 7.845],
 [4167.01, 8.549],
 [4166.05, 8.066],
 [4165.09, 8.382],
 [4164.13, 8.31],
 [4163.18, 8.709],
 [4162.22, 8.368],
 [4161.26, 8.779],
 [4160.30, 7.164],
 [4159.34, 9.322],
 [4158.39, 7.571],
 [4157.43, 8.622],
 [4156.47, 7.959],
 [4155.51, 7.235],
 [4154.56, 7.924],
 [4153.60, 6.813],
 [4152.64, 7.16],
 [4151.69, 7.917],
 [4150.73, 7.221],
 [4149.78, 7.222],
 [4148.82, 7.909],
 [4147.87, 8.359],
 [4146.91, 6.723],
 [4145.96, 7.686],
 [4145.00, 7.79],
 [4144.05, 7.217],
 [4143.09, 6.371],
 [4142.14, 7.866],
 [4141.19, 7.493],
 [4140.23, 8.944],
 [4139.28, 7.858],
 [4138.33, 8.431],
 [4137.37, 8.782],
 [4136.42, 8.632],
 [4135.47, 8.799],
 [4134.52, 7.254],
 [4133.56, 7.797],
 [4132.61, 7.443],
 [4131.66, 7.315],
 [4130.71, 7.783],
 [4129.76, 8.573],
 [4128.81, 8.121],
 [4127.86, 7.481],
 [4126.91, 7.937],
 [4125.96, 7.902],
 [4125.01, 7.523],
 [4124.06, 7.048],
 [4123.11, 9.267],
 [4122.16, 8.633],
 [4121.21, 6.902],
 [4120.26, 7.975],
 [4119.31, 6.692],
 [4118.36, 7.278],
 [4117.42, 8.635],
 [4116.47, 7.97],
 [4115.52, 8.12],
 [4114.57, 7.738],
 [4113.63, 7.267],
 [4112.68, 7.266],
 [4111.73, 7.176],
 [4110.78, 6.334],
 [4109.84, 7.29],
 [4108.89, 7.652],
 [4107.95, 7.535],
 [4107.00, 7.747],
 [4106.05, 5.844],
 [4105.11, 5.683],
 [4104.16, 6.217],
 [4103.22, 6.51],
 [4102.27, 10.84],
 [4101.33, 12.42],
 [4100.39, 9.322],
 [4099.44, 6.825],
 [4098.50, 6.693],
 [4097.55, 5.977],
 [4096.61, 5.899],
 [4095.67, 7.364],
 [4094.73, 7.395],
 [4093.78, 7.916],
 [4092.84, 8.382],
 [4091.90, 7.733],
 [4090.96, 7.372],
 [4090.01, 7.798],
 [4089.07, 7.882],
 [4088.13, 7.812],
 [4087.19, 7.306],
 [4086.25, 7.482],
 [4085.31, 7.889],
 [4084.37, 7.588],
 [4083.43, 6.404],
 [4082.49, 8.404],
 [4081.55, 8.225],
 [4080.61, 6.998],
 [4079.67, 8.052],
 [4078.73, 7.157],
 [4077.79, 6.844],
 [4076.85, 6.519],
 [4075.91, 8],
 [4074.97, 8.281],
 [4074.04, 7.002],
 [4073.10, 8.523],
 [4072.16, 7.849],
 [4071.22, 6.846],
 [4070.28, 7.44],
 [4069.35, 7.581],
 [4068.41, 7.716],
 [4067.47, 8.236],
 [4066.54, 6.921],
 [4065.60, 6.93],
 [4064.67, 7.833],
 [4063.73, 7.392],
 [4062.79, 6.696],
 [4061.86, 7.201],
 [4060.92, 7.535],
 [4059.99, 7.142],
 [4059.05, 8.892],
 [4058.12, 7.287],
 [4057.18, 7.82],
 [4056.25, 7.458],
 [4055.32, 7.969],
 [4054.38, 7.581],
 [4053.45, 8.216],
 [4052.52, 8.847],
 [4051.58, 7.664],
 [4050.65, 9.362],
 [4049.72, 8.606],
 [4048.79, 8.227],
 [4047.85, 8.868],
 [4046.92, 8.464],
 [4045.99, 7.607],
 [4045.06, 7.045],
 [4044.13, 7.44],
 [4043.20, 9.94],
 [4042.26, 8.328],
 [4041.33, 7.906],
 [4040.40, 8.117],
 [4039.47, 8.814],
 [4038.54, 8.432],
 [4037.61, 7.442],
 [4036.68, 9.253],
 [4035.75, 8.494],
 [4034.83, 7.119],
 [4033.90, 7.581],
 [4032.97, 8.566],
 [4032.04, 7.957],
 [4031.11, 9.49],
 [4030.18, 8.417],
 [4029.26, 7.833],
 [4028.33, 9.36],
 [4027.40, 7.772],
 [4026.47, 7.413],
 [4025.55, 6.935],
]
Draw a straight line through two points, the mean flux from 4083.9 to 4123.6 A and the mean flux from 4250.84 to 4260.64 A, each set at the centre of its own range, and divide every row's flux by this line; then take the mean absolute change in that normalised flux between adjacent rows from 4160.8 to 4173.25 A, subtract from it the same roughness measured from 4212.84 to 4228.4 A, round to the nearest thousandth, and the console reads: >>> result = -0.004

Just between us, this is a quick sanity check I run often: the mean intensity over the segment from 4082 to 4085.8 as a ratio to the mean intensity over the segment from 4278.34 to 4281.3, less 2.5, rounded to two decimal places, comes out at -1.49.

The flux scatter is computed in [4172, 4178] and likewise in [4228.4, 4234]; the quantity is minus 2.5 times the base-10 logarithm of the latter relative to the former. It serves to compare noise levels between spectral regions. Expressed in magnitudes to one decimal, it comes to 1.0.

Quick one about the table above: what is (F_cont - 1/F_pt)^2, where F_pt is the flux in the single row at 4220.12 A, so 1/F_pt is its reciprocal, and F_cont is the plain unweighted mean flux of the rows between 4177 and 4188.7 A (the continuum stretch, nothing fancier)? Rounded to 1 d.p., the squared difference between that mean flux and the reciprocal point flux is 57.3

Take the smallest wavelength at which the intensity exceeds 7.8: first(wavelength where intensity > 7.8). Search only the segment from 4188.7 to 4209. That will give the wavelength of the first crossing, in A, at 4190.10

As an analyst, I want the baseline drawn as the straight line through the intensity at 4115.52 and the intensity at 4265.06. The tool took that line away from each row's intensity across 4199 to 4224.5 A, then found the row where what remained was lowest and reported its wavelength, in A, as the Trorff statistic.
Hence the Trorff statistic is 4204.60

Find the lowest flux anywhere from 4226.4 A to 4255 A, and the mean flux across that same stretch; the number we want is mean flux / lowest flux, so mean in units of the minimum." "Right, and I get 1.14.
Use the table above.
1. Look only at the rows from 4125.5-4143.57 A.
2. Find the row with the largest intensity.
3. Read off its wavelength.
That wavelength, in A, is 4140.23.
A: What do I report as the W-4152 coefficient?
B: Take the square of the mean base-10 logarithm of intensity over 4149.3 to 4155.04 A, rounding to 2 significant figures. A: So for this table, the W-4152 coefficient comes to 0.75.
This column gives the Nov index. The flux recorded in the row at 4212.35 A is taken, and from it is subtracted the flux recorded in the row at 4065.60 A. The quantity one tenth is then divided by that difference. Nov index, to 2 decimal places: 0.11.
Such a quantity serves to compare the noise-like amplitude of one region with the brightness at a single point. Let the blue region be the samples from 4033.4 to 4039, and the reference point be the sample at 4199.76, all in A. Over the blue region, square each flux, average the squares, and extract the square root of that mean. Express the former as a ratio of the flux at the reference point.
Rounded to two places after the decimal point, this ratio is 0.94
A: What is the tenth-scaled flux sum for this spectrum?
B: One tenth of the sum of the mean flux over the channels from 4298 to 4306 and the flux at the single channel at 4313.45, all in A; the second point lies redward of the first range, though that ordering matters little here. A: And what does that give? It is 1.449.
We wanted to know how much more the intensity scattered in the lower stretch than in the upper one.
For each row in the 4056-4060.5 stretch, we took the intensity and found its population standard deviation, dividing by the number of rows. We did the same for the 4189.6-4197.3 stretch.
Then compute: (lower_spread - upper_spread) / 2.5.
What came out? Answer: -0.18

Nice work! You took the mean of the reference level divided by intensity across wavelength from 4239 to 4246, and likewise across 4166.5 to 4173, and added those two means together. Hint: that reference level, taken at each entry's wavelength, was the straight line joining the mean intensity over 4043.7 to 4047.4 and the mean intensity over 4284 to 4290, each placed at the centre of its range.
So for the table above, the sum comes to 1.99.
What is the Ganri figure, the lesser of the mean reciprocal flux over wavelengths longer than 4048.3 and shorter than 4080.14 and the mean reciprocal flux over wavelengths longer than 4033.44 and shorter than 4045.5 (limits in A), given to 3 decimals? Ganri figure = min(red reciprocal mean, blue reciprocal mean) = 0.124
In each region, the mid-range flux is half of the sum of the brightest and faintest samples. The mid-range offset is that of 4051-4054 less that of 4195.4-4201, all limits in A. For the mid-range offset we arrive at 1.0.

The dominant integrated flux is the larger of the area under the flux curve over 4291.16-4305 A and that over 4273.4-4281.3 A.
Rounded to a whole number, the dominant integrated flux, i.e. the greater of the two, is 96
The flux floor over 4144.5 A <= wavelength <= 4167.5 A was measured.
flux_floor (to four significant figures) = 6.723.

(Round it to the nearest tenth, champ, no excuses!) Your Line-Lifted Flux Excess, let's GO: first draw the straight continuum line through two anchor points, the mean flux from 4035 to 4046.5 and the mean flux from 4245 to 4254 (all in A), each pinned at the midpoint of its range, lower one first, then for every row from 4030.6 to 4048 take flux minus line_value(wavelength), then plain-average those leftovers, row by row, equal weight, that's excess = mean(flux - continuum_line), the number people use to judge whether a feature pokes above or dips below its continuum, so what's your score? 0.0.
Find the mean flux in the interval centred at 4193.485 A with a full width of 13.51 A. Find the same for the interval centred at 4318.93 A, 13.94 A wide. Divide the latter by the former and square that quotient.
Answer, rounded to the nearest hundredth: 0.93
